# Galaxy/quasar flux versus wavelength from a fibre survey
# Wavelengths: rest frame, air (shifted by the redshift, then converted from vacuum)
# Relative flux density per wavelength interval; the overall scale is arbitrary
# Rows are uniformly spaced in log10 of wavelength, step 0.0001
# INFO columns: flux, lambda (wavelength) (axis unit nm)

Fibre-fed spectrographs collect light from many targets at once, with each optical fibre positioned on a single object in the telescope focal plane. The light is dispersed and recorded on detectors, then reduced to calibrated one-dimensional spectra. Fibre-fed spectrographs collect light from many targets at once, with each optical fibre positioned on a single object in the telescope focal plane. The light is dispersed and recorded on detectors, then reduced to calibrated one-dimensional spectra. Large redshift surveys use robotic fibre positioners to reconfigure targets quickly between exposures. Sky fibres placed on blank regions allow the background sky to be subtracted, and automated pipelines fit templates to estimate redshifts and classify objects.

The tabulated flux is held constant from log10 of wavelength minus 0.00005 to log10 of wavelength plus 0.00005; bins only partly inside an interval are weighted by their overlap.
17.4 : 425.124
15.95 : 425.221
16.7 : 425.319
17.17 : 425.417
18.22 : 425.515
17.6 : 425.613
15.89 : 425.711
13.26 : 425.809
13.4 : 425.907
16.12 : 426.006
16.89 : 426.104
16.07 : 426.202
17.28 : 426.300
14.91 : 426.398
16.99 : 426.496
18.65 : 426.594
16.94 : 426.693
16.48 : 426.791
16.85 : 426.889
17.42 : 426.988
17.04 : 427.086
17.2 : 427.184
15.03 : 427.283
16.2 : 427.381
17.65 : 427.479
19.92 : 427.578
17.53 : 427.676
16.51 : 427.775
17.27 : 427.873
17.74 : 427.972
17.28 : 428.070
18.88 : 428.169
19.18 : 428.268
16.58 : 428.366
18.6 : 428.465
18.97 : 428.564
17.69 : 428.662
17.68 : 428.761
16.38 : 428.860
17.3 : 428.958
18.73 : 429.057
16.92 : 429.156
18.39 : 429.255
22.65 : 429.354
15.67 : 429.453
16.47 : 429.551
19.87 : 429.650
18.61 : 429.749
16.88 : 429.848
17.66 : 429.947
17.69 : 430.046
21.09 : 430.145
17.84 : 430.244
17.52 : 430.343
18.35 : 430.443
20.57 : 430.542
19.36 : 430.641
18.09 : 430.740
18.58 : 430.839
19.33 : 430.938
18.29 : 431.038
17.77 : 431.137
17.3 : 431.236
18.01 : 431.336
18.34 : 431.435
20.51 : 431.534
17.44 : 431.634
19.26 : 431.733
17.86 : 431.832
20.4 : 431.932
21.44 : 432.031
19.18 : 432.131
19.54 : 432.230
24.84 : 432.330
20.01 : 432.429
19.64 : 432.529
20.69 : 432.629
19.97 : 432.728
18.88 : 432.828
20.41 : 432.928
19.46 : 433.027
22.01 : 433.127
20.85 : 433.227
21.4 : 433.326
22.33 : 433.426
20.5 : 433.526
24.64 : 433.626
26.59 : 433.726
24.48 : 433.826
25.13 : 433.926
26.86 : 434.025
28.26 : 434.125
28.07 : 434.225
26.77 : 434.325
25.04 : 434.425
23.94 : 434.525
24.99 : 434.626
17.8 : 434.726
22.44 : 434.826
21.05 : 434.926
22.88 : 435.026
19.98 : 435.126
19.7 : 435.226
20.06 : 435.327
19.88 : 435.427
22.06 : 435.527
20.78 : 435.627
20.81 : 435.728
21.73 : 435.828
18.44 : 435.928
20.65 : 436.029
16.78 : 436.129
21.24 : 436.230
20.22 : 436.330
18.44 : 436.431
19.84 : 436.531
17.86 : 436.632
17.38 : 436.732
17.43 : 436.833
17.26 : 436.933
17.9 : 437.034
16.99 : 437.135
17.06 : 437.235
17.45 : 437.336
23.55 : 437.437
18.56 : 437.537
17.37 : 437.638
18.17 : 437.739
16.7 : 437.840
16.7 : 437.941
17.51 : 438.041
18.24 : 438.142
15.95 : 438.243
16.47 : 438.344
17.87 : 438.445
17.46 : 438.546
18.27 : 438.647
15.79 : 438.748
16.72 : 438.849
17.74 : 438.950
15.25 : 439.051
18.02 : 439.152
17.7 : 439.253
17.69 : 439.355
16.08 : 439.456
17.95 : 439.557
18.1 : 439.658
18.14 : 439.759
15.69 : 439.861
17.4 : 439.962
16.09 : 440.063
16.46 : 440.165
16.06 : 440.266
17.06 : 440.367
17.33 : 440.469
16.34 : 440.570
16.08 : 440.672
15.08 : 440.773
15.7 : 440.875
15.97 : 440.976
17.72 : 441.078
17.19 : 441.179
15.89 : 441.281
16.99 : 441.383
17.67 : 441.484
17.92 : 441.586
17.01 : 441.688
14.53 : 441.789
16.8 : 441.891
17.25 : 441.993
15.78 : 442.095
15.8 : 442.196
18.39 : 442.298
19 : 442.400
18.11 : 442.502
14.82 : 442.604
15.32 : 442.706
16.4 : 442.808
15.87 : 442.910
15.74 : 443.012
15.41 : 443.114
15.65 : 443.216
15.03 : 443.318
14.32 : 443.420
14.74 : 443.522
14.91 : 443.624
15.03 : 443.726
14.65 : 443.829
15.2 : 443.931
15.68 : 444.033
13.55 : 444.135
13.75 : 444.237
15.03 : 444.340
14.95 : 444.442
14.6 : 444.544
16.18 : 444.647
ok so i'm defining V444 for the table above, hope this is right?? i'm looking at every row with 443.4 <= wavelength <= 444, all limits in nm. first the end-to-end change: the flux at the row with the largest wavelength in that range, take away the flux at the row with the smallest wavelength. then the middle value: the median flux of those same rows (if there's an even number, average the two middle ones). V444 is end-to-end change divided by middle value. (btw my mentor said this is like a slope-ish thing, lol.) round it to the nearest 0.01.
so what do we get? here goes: 0.06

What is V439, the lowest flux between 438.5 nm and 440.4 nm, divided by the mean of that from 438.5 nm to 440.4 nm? 0.895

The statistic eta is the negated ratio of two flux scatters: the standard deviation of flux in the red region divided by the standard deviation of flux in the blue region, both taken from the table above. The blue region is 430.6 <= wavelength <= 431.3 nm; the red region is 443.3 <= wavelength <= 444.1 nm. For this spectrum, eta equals -0.53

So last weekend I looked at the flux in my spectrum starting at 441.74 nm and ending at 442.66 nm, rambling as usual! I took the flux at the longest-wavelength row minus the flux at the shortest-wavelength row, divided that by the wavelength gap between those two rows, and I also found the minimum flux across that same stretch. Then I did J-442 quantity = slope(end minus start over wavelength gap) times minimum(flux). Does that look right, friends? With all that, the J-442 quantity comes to 5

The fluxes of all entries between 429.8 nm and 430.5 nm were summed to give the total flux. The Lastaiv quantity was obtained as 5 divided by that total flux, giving 0.039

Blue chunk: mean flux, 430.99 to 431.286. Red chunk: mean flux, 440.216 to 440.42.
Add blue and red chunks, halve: 17.2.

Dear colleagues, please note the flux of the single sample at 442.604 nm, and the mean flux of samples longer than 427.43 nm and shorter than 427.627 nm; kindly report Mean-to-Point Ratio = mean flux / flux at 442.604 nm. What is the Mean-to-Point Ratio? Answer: 1.27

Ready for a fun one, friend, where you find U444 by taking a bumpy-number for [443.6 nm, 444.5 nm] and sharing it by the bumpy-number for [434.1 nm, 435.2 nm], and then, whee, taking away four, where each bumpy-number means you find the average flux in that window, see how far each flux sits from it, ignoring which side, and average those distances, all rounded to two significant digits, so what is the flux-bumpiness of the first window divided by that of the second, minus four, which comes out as -3.8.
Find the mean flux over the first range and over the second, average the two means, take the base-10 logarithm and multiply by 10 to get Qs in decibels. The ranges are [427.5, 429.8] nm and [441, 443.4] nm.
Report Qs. 12.4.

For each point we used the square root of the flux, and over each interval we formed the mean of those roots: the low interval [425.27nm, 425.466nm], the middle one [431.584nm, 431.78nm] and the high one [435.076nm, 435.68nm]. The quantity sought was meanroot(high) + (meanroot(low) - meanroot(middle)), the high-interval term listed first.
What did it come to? 4.3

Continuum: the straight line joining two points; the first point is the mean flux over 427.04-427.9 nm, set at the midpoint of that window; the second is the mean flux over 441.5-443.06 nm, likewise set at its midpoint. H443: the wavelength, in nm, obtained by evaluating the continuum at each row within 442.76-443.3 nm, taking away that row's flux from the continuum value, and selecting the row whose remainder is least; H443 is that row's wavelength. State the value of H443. 442.808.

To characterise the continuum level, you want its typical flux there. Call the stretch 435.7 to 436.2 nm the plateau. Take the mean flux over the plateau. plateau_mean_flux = 19.7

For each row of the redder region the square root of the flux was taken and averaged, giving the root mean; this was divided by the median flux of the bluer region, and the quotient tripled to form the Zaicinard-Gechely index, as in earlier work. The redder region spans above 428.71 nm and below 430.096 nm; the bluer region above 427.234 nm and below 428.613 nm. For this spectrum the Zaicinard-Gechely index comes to 0.72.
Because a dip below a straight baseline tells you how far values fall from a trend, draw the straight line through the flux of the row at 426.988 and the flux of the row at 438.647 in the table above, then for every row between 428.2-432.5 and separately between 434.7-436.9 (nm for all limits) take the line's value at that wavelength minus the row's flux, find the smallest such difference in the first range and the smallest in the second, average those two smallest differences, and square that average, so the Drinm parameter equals 35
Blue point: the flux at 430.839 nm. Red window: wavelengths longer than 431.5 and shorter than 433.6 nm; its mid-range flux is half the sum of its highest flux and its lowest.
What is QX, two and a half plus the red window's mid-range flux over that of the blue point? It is 3.6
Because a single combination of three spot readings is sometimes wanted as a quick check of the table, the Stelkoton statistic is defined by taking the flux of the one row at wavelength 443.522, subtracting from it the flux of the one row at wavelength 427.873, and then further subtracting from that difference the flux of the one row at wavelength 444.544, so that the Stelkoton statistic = -17.1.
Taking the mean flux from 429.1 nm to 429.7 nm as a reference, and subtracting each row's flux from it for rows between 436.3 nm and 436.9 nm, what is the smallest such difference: -1.9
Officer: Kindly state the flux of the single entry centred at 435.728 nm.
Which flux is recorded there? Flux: 20.81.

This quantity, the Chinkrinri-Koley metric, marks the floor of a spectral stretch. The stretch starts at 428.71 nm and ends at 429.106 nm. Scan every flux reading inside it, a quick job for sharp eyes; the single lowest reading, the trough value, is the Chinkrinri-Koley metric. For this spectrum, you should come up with 16.38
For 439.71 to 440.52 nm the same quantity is 15.69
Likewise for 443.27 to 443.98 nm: 14.32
